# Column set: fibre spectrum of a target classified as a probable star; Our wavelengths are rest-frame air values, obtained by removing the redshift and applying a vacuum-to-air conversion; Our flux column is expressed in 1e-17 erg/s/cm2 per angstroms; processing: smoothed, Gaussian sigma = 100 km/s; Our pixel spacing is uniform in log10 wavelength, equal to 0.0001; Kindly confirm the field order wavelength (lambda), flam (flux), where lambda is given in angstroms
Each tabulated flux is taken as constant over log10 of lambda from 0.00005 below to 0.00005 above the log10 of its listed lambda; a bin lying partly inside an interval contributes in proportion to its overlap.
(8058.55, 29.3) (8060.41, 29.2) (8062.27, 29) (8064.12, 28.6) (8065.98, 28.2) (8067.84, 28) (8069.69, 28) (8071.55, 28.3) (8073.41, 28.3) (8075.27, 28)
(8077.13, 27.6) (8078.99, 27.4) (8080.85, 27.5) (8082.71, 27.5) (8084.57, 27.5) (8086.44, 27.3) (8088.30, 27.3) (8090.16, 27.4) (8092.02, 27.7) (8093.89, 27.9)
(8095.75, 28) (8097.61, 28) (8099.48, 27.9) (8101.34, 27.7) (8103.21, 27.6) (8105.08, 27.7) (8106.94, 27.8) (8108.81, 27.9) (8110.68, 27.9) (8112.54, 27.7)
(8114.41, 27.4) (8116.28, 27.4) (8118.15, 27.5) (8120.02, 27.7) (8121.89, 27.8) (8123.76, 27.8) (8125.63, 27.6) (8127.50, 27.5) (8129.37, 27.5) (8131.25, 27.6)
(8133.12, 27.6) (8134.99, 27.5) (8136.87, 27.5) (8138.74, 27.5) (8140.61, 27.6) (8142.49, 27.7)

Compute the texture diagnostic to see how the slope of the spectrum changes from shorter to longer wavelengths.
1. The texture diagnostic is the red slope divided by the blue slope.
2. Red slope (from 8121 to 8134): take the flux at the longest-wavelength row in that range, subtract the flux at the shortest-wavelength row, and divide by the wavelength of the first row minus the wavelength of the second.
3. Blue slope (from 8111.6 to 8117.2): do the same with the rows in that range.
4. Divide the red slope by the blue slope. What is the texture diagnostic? 0.2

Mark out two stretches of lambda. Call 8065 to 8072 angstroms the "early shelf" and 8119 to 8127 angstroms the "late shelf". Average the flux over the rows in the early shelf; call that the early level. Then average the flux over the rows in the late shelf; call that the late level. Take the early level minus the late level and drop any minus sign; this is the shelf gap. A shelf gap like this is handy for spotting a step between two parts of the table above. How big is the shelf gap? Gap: 0.40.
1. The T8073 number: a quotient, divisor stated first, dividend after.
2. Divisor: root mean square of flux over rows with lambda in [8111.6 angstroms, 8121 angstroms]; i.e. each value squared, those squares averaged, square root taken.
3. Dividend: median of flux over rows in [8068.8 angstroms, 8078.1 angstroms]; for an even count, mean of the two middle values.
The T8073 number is 1.02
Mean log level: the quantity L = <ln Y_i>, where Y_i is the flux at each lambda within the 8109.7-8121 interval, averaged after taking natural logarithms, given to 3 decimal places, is 3.318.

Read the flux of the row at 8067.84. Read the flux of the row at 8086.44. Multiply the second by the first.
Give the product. 764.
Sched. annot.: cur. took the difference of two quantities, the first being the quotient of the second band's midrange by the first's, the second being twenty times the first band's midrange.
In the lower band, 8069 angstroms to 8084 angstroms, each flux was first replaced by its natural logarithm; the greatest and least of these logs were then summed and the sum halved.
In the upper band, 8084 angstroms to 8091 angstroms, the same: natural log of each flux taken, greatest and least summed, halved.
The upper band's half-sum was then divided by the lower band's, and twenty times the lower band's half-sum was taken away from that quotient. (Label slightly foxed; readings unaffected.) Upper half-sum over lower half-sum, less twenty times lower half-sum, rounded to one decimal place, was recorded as -65.5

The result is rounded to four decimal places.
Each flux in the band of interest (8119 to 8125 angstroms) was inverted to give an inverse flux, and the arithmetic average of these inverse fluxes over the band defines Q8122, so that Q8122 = 0.0360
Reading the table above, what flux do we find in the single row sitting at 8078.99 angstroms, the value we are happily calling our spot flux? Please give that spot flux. 27.4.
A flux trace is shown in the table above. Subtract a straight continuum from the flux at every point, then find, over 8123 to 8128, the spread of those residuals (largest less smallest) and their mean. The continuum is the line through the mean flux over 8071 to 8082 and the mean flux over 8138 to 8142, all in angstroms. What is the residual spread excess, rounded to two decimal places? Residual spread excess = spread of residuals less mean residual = 0.27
